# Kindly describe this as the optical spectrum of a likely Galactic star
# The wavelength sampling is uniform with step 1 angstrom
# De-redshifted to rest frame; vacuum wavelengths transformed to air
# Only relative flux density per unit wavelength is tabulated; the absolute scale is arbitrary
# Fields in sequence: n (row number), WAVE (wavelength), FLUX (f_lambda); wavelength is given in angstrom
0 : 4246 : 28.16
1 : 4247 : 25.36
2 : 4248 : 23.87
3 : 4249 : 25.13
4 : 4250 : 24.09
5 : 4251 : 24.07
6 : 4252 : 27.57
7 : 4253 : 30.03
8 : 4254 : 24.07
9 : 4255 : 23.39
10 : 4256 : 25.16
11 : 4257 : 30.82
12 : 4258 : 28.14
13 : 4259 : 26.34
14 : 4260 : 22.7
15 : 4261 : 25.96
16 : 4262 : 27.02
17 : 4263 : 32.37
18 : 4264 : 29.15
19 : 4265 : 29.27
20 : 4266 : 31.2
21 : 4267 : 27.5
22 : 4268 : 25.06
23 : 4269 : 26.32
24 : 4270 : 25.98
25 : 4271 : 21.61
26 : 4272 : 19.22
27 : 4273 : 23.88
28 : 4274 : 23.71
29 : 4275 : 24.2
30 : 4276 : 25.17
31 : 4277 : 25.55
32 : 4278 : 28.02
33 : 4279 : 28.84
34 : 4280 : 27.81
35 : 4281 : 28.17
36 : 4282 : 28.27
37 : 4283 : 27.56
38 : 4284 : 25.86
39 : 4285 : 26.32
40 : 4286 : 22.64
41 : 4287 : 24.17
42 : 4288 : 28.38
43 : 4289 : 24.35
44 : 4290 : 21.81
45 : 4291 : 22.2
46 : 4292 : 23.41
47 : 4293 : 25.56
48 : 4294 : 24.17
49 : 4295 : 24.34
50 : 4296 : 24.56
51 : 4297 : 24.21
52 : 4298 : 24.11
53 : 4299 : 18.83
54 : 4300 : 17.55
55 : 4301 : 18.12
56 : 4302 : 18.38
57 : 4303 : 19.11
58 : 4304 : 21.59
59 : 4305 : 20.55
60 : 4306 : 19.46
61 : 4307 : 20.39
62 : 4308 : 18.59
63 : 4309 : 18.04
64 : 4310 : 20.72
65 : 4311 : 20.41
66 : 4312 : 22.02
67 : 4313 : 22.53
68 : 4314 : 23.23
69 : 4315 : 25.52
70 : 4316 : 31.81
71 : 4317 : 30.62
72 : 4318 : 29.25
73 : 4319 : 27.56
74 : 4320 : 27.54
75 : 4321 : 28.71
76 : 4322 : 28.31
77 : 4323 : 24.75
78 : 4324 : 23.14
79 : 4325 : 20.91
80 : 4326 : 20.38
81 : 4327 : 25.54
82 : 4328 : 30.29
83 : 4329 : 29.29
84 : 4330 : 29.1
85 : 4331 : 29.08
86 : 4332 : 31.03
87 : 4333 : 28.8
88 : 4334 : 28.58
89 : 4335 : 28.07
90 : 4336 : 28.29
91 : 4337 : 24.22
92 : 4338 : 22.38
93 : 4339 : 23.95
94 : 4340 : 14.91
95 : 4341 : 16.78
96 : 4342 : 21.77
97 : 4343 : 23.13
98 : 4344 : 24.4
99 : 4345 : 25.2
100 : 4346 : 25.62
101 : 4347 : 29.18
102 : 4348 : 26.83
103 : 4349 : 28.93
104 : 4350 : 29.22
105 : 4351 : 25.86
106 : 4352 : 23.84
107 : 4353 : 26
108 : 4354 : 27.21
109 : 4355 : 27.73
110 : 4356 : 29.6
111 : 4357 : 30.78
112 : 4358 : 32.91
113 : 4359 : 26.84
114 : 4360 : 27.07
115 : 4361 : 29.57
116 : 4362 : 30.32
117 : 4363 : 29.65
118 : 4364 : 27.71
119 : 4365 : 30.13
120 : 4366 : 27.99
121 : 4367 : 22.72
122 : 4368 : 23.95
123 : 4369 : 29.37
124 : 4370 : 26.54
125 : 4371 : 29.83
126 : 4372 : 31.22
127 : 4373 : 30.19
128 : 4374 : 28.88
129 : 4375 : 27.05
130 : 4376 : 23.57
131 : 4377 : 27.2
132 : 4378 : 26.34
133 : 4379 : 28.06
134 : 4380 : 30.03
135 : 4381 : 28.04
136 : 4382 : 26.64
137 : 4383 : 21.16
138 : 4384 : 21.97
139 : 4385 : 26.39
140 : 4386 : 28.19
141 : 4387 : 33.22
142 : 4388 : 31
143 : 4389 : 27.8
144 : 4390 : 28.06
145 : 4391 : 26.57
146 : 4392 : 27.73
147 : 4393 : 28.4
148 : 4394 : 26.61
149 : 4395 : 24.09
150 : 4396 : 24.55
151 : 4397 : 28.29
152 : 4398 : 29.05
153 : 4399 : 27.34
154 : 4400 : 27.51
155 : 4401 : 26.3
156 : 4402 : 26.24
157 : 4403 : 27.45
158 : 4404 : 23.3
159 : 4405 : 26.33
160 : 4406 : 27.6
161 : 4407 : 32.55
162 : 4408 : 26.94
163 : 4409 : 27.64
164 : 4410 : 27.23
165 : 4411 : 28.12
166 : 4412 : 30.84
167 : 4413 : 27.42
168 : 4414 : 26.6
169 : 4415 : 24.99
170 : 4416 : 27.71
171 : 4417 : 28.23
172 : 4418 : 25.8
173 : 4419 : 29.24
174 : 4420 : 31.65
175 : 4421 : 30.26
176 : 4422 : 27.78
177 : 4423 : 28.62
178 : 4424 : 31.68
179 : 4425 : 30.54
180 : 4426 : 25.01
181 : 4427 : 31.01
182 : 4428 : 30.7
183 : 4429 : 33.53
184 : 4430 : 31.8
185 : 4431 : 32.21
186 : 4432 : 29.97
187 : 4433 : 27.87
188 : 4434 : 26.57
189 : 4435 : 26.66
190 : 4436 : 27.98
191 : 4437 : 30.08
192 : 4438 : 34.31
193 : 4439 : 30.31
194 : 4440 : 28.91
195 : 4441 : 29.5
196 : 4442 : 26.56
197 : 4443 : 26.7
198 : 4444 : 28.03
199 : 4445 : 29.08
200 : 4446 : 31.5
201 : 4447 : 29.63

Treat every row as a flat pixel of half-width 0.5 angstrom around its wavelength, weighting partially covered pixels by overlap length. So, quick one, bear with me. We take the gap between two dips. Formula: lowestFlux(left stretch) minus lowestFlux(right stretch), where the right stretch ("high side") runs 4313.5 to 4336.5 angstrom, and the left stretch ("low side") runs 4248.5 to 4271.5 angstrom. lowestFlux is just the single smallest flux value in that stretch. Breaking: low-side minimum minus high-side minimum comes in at 1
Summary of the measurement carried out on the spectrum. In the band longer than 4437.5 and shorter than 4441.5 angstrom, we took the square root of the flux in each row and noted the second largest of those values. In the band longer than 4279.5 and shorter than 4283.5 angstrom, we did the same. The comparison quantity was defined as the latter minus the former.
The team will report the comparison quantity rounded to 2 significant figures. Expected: -0.20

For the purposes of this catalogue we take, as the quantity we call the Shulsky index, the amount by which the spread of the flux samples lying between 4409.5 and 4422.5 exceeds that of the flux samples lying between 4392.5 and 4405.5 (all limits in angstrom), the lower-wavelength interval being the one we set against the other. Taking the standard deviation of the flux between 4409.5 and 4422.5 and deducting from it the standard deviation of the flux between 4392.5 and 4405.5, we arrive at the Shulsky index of 0.2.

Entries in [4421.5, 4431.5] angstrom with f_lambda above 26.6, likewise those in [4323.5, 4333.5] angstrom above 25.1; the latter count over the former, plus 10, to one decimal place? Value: 10.8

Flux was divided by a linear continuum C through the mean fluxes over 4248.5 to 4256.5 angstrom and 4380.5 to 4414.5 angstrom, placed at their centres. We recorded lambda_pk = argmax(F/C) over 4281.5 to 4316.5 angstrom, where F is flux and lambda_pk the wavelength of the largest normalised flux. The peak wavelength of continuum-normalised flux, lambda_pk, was 4316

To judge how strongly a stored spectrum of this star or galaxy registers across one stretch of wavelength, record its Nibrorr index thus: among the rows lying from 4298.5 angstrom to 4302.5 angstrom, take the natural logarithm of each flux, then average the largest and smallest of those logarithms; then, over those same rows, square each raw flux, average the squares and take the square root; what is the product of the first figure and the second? 53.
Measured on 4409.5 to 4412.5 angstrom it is 97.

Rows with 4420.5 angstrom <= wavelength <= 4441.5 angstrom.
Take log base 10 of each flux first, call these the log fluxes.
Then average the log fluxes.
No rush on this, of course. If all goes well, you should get 1.47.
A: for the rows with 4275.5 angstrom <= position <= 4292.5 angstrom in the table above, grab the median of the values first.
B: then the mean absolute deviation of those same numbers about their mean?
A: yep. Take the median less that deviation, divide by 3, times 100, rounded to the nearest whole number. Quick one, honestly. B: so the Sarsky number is 795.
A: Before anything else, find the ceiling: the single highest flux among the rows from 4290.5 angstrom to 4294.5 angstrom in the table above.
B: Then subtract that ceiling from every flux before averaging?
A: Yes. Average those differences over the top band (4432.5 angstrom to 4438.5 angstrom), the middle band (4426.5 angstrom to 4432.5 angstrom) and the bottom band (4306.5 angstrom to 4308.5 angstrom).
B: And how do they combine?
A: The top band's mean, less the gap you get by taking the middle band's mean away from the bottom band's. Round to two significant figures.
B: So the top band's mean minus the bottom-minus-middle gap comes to 15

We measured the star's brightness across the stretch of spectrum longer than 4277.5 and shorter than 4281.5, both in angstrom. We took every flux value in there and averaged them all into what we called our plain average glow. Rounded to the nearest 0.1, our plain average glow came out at 28.2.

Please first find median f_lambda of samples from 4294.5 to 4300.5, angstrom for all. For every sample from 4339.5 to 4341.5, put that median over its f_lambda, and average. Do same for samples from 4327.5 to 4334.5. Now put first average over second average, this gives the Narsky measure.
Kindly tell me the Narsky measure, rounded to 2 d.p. 1.86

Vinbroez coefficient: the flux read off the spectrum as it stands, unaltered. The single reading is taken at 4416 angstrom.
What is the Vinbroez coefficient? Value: 27.71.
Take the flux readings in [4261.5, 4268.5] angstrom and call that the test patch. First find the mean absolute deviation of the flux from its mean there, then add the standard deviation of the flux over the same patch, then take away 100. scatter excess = -96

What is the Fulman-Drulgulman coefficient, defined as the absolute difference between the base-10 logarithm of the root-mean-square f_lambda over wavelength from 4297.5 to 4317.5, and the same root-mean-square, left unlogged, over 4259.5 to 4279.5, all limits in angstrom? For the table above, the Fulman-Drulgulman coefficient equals 25.0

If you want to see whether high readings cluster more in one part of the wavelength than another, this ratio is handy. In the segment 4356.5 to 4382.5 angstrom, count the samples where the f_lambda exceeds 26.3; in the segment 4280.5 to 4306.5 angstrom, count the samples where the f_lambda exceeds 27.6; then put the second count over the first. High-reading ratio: 0.13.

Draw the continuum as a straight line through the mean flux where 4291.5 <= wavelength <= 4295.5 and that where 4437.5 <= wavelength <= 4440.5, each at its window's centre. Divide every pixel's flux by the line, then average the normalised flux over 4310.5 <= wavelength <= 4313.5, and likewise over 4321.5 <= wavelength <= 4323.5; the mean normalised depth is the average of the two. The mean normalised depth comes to 0.945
